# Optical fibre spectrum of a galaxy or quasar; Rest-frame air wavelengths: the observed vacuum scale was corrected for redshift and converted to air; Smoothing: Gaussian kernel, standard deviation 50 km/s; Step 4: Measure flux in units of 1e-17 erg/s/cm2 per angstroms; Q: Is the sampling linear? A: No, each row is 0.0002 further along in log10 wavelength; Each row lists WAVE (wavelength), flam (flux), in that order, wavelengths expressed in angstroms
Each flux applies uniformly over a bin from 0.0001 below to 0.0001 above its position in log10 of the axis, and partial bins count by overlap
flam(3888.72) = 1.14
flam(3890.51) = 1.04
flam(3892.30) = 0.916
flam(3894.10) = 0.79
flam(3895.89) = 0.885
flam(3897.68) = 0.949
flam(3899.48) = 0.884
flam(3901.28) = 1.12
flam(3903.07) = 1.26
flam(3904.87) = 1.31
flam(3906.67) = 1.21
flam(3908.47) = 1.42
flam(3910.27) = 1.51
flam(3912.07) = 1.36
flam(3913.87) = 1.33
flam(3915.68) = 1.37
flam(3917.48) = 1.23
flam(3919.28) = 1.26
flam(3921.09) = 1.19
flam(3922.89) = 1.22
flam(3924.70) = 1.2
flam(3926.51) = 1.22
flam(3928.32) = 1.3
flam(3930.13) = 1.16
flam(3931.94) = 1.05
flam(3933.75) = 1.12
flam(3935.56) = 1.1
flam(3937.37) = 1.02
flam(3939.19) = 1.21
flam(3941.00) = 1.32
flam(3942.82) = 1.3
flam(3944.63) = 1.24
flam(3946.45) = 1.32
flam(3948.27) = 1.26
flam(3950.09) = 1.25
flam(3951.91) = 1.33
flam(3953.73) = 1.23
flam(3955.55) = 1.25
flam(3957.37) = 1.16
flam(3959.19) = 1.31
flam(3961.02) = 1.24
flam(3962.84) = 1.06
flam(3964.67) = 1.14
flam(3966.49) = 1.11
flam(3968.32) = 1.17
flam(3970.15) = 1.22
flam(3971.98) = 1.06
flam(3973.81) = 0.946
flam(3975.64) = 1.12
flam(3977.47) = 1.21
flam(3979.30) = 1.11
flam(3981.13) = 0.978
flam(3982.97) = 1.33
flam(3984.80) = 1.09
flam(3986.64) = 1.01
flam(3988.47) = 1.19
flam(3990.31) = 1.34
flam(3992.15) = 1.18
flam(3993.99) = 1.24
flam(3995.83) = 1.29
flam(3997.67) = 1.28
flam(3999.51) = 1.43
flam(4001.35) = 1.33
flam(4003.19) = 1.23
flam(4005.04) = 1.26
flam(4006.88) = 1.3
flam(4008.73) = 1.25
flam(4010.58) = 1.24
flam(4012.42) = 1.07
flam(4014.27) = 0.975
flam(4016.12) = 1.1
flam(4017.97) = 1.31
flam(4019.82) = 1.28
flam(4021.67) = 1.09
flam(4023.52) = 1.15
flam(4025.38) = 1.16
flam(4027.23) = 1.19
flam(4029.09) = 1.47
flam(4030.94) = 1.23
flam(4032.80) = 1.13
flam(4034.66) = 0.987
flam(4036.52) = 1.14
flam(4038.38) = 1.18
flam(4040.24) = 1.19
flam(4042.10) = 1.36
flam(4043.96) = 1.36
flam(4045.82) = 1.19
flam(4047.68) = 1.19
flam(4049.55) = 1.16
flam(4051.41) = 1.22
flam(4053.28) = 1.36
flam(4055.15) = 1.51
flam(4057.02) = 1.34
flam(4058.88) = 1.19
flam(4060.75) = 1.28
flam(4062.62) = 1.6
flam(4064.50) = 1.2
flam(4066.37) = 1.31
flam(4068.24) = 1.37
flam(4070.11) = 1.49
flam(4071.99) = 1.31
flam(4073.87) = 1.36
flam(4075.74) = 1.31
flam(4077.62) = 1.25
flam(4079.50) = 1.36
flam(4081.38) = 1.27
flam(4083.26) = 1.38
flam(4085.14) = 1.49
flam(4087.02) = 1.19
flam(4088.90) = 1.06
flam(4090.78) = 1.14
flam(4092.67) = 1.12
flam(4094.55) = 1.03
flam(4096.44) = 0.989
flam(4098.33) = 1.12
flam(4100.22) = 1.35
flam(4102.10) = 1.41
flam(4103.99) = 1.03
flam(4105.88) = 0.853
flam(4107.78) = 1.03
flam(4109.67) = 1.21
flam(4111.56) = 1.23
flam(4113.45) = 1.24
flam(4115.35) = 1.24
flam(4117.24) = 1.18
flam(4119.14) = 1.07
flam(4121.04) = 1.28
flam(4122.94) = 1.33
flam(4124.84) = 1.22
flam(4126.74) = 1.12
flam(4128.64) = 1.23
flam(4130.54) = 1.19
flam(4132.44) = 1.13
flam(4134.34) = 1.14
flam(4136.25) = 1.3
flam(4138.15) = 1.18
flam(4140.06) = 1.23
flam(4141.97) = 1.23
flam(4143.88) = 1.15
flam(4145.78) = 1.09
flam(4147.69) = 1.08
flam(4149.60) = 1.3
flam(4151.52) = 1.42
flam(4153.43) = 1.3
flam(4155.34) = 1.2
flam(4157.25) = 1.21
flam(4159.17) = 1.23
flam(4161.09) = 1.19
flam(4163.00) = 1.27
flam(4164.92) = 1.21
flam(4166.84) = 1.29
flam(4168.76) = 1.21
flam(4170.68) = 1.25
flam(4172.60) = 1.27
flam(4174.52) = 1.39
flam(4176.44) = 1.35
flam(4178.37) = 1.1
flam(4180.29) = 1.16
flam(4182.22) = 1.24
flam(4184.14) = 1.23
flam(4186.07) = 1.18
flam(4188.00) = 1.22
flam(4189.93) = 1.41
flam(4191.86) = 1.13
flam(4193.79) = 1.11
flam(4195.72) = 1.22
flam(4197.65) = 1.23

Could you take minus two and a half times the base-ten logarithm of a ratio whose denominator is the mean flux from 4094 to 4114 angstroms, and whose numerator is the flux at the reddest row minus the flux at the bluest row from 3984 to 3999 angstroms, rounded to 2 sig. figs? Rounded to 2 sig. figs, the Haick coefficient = 1.9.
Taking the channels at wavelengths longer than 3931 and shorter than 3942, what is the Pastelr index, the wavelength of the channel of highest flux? 3941.00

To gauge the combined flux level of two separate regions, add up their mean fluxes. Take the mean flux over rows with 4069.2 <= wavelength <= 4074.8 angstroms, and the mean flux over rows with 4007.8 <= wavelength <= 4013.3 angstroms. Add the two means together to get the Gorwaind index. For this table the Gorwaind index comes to 2.57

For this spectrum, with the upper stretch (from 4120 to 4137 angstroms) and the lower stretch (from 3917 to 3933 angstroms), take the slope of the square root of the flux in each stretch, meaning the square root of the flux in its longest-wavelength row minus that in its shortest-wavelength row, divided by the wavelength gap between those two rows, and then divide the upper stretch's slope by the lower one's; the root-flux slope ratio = -0.10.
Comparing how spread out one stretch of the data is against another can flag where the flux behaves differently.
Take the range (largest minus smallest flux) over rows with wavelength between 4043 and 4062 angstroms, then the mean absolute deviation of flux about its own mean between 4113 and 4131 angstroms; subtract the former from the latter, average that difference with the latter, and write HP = -0.119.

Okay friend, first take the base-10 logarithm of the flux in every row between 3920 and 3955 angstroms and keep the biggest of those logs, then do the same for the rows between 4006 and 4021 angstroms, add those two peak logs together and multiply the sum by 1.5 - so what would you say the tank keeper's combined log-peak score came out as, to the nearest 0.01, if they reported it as 0.36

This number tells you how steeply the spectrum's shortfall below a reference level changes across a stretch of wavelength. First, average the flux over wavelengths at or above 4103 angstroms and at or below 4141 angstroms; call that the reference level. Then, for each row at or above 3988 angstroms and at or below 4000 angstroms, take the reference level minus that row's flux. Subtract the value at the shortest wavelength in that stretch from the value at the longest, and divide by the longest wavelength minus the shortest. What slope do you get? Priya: -0.022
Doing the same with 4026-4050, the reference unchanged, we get 0.001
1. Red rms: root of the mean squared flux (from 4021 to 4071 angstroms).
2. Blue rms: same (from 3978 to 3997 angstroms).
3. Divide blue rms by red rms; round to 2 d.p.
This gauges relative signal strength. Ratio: 0.93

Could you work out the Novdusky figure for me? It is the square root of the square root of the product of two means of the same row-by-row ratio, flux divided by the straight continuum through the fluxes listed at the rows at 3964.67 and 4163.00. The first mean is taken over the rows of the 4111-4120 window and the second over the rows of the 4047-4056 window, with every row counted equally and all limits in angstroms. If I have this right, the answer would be 1.01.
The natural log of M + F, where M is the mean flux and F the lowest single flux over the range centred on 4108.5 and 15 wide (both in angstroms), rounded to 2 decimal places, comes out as 0.70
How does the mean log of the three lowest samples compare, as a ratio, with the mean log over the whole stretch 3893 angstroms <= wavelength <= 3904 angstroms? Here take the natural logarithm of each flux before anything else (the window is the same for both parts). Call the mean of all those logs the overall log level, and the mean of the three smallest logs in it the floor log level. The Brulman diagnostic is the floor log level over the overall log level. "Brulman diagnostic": 5.1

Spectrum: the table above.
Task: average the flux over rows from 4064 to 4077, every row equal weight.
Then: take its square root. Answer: 1.16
